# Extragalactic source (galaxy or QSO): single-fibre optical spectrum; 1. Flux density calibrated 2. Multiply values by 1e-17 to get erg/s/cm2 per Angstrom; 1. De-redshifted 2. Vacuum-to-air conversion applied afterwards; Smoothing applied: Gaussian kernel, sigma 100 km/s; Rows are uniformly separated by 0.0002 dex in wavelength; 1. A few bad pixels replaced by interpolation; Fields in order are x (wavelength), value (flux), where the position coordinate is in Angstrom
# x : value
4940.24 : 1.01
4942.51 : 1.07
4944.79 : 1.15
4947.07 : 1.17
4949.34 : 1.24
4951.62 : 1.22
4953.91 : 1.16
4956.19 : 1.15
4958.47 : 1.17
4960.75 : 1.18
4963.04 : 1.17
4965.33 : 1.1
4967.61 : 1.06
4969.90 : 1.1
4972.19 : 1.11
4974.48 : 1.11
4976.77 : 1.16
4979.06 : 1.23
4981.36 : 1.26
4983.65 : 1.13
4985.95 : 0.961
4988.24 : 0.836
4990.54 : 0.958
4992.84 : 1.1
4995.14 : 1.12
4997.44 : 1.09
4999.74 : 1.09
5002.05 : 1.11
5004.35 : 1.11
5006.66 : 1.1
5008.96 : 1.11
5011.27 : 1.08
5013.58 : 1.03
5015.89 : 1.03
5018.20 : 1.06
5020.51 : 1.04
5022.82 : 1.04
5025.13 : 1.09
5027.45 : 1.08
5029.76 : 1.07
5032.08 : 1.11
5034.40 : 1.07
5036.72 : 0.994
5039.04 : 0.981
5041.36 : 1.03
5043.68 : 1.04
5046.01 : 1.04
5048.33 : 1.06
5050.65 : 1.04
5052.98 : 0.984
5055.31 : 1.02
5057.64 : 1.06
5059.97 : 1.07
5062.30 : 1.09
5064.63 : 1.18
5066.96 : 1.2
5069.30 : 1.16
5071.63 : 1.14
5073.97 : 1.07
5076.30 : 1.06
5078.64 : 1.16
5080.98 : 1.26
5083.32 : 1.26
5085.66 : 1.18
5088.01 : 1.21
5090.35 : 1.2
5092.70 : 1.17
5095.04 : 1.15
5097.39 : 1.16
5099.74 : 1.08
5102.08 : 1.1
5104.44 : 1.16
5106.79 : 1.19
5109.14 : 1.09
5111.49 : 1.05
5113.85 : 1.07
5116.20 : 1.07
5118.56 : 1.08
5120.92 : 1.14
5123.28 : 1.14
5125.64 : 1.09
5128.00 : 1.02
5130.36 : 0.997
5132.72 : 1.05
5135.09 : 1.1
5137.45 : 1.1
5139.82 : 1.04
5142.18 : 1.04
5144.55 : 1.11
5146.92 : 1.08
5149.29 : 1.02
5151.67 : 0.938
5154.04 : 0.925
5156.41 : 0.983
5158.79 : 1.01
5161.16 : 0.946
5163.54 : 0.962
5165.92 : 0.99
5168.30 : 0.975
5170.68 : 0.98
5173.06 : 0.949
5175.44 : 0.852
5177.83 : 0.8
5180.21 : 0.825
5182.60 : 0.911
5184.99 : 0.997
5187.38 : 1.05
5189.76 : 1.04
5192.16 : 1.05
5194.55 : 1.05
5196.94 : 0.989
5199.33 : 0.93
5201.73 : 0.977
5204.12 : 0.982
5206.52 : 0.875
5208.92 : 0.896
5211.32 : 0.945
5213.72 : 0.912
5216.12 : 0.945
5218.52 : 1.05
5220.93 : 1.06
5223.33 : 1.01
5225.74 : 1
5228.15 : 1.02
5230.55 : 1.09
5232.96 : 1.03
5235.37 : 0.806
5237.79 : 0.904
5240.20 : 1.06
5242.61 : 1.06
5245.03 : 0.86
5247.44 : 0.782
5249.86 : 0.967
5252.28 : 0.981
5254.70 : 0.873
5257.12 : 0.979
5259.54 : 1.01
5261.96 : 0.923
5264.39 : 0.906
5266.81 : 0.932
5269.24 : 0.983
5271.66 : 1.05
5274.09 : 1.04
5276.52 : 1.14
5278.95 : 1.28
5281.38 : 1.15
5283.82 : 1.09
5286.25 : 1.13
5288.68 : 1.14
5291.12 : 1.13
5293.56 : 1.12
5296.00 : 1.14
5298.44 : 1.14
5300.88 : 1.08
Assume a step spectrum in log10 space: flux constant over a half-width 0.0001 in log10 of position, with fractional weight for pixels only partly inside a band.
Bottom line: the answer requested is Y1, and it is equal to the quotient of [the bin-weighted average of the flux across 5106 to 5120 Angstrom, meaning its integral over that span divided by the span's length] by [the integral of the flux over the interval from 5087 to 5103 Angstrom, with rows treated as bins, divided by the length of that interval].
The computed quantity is 0.94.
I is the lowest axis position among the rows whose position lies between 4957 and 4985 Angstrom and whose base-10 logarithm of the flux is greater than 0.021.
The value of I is 4958.47 Angstrom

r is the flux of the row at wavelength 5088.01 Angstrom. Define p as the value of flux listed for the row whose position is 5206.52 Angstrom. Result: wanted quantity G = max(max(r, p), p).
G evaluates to 1.21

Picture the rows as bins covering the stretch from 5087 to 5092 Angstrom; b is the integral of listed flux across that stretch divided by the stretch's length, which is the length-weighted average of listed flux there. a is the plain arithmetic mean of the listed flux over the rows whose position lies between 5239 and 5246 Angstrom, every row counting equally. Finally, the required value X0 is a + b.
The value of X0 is 2.19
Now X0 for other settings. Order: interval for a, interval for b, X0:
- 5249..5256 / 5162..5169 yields 1.91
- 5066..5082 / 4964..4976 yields 2.25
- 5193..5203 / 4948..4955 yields 2.19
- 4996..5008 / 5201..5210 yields 2.03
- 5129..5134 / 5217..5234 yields 2.06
